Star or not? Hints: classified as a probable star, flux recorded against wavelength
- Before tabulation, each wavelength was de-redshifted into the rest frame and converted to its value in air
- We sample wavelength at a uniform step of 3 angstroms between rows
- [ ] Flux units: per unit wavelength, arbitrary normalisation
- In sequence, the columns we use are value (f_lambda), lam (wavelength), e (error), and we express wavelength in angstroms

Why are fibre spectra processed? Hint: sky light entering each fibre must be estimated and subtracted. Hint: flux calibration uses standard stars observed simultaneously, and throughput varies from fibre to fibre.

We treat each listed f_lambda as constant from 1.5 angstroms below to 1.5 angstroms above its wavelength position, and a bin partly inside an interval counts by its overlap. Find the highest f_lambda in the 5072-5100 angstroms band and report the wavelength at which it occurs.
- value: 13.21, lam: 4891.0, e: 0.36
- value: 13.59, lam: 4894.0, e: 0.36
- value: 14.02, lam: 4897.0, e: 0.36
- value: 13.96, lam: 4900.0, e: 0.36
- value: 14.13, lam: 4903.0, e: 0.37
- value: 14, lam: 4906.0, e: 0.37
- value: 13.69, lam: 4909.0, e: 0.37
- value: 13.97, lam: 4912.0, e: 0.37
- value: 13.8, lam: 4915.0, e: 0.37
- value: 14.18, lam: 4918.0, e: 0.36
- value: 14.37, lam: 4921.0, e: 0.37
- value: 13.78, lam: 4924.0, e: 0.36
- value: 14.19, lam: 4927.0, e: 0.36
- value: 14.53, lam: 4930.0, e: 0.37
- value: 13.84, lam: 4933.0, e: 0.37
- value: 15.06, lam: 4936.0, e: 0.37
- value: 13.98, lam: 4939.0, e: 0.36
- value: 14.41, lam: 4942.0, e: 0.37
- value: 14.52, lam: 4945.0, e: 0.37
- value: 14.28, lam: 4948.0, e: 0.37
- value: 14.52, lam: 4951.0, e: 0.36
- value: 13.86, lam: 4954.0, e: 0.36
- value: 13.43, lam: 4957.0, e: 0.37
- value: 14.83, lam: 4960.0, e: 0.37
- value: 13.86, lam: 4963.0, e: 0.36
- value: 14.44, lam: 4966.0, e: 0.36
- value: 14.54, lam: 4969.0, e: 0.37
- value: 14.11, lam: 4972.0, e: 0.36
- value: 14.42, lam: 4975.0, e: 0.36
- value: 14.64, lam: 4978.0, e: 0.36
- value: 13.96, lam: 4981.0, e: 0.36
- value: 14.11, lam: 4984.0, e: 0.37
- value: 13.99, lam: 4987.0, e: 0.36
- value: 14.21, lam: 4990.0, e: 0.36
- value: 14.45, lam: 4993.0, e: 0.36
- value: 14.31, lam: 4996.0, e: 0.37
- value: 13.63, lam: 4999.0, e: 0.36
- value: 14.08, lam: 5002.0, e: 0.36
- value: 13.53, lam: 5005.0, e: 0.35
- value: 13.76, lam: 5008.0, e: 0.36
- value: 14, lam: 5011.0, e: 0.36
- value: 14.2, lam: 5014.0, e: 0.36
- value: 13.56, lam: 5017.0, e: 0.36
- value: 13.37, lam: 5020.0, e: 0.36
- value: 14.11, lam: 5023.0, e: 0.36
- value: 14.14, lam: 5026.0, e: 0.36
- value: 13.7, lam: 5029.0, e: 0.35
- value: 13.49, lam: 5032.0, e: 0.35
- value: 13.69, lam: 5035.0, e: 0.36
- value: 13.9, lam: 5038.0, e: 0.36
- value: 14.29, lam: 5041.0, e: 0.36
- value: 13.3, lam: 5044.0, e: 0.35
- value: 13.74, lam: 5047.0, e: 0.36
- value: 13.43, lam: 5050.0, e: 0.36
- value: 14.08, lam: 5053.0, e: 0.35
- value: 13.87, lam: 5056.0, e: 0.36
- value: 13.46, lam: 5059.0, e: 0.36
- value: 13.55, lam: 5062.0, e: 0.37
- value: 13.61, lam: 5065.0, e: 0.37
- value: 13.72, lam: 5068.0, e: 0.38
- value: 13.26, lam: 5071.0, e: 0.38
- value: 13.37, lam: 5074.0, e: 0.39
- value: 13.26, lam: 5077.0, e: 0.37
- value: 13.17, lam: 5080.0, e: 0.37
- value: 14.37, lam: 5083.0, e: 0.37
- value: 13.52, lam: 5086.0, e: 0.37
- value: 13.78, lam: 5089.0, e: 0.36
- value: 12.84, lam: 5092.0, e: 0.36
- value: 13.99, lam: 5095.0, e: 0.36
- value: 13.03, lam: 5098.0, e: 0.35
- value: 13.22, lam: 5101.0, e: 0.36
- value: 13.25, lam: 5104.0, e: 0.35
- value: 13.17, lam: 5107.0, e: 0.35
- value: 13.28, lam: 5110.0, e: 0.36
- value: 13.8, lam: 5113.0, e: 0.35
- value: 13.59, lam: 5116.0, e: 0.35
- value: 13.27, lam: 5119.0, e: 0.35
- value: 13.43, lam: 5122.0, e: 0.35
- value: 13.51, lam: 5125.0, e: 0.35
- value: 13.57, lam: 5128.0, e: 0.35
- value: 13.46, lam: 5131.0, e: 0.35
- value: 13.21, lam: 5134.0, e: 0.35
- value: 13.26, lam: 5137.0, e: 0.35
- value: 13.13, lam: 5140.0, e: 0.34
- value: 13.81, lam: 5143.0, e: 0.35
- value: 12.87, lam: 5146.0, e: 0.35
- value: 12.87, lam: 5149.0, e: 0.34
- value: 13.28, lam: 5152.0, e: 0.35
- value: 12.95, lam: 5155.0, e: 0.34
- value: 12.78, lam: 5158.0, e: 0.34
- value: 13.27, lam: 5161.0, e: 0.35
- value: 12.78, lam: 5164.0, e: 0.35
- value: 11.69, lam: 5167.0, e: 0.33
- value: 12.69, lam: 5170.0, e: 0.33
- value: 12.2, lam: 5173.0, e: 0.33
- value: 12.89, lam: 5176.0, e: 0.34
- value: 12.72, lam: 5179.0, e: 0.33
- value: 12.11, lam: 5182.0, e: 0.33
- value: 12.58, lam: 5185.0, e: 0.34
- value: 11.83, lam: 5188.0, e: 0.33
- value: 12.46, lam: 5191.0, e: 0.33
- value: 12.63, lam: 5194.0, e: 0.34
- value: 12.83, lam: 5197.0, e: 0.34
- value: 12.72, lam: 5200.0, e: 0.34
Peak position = 5083.0 angstroms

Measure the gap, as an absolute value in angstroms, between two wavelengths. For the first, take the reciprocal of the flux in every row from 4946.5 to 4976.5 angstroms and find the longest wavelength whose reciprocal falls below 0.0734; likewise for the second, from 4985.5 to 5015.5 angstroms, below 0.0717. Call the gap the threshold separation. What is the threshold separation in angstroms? 39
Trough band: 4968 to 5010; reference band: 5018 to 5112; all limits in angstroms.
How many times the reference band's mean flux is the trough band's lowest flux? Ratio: 1.00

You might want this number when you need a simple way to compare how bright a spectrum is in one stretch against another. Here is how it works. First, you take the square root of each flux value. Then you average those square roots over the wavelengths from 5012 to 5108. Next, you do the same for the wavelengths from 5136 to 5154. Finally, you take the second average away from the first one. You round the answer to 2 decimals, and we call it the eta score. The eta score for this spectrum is 0.06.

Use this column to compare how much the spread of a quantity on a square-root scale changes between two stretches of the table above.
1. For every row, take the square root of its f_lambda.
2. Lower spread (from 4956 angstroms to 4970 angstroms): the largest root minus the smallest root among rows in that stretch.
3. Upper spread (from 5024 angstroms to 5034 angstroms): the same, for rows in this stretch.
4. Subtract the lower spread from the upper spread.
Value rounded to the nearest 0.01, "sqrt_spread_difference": -0.10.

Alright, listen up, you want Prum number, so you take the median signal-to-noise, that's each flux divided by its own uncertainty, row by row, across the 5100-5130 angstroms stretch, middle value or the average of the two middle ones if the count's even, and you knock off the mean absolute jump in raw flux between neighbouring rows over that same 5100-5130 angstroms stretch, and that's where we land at 38.0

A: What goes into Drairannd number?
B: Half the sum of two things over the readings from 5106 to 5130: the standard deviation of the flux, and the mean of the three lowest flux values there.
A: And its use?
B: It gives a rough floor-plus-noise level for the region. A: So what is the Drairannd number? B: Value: 6.7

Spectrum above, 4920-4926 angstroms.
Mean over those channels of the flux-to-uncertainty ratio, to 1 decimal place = 38.6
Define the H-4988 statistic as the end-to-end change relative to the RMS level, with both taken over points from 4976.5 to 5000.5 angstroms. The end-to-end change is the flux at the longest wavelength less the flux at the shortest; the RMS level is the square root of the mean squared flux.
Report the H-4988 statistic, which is -0.07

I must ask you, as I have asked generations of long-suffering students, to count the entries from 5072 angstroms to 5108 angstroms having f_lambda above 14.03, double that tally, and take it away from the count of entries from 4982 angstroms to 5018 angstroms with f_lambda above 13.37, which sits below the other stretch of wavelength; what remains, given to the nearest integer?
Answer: 10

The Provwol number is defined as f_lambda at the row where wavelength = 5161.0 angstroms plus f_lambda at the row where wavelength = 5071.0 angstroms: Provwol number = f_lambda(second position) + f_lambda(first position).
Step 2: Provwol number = 26.5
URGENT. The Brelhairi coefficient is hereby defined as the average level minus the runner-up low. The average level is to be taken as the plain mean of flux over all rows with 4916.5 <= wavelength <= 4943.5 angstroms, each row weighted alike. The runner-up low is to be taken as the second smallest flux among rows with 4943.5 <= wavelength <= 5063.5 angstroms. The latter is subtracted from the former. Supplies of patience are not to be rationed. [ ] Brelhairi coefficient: 0.89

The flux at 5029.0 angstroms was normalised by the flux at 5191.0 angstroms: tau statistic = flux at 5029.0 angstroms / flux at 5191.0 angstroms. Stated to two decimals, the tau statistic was 1.10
